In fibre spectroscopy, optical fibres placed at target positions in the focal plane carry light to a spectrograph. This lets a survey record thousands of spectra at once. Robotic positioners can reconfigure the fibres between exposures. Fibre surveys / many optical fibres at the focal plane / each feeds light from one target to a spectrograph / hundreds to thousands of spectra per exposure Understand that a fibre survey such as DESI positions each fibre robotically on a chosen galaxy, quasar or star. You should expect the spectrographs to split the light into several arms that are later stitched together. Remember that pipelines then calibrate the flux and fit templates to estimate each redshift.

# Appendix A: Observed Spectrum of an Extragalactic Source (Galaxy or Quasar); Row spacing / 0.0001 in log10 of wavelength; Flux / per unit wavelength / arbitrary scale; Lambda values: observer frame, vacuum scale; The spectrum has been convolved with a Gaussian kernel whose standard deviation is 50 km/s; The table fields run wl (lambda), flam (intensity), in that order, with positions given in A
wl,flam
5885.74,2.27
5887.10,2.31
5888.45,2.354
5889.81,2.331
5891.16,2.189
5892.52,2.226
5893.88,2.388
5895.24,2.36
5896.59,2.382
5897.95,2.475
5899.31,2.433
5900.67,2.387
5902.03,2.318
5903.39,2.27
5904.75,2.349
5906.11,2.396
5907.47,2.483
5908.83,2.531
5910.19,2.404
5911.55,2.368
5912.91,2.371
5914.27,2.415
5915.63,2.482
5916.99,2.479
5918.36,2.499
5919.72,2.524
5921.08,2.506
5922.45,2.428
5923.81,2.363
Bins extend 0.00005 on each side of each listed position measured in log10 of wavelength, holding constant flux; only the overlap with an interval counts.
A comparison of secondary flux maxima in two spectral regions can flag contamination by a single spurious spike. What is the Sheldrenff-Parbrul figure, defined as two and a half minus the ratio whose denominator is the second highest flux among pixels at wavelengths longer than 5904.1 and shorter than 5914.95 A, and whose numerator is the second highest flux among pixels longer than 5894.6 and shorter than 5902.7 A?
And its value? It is 1.520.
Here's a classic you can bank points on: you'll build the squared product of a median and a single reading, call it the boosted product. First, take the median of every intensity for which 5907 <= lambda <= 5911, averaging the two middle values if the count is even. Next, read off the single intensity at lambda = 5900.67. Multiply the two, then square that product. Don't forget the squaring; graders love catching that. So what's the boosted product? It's 35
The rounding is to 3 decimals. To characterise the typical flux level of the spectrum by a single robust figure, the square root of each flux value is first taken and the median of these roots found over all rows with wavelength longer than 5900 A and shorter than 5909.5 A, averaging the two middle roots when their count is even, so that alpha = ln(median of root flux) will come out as 0.435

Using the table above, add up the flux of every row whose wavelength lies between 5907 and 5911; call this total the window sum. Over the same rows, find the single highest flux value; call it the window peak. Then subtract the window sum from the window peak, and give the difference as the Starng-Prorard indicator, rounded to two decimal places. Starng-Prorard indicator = -4.89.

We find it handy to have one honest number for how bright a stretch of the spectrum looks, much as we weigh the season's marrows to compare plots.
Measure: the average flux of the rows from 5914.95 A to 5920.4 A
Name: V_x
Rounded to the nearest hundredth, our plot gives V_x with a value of 2.50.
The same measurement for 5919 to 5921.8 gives 2.51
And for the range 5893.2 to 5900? 2.41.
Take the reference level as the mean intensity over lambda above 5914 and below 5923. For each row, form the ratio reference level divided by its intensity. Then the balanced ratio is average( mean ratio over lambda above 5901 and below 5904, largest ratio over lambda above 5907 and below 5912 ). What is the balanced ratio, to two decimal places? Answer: 1.06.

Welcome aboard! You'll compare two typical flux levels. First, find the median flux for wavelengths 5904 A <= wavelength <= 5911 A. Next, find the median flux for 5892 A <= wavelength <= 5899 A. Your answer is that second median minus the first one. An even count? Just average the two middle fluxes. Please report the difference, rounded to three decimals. -0.022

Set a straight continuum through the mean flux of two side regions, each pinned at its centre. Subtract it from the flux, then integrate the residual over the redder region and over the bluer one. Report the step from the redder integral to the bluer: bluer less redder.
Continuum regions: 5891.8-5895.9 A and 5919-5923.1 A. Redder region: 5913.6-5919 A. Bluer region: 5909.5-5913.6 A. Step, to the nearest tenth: -0.3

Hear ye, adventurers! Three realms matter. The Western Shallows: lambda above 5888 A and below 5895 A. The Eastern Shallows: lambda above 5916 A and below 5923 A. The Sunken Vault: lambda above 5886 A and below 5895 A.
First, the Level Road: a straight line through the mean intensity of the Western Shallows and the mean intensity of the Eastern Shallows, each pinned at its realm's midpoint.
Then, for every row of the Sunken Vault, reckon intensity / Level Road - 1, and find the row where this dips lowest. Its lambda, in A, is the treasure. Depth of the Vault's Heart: 5891.16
